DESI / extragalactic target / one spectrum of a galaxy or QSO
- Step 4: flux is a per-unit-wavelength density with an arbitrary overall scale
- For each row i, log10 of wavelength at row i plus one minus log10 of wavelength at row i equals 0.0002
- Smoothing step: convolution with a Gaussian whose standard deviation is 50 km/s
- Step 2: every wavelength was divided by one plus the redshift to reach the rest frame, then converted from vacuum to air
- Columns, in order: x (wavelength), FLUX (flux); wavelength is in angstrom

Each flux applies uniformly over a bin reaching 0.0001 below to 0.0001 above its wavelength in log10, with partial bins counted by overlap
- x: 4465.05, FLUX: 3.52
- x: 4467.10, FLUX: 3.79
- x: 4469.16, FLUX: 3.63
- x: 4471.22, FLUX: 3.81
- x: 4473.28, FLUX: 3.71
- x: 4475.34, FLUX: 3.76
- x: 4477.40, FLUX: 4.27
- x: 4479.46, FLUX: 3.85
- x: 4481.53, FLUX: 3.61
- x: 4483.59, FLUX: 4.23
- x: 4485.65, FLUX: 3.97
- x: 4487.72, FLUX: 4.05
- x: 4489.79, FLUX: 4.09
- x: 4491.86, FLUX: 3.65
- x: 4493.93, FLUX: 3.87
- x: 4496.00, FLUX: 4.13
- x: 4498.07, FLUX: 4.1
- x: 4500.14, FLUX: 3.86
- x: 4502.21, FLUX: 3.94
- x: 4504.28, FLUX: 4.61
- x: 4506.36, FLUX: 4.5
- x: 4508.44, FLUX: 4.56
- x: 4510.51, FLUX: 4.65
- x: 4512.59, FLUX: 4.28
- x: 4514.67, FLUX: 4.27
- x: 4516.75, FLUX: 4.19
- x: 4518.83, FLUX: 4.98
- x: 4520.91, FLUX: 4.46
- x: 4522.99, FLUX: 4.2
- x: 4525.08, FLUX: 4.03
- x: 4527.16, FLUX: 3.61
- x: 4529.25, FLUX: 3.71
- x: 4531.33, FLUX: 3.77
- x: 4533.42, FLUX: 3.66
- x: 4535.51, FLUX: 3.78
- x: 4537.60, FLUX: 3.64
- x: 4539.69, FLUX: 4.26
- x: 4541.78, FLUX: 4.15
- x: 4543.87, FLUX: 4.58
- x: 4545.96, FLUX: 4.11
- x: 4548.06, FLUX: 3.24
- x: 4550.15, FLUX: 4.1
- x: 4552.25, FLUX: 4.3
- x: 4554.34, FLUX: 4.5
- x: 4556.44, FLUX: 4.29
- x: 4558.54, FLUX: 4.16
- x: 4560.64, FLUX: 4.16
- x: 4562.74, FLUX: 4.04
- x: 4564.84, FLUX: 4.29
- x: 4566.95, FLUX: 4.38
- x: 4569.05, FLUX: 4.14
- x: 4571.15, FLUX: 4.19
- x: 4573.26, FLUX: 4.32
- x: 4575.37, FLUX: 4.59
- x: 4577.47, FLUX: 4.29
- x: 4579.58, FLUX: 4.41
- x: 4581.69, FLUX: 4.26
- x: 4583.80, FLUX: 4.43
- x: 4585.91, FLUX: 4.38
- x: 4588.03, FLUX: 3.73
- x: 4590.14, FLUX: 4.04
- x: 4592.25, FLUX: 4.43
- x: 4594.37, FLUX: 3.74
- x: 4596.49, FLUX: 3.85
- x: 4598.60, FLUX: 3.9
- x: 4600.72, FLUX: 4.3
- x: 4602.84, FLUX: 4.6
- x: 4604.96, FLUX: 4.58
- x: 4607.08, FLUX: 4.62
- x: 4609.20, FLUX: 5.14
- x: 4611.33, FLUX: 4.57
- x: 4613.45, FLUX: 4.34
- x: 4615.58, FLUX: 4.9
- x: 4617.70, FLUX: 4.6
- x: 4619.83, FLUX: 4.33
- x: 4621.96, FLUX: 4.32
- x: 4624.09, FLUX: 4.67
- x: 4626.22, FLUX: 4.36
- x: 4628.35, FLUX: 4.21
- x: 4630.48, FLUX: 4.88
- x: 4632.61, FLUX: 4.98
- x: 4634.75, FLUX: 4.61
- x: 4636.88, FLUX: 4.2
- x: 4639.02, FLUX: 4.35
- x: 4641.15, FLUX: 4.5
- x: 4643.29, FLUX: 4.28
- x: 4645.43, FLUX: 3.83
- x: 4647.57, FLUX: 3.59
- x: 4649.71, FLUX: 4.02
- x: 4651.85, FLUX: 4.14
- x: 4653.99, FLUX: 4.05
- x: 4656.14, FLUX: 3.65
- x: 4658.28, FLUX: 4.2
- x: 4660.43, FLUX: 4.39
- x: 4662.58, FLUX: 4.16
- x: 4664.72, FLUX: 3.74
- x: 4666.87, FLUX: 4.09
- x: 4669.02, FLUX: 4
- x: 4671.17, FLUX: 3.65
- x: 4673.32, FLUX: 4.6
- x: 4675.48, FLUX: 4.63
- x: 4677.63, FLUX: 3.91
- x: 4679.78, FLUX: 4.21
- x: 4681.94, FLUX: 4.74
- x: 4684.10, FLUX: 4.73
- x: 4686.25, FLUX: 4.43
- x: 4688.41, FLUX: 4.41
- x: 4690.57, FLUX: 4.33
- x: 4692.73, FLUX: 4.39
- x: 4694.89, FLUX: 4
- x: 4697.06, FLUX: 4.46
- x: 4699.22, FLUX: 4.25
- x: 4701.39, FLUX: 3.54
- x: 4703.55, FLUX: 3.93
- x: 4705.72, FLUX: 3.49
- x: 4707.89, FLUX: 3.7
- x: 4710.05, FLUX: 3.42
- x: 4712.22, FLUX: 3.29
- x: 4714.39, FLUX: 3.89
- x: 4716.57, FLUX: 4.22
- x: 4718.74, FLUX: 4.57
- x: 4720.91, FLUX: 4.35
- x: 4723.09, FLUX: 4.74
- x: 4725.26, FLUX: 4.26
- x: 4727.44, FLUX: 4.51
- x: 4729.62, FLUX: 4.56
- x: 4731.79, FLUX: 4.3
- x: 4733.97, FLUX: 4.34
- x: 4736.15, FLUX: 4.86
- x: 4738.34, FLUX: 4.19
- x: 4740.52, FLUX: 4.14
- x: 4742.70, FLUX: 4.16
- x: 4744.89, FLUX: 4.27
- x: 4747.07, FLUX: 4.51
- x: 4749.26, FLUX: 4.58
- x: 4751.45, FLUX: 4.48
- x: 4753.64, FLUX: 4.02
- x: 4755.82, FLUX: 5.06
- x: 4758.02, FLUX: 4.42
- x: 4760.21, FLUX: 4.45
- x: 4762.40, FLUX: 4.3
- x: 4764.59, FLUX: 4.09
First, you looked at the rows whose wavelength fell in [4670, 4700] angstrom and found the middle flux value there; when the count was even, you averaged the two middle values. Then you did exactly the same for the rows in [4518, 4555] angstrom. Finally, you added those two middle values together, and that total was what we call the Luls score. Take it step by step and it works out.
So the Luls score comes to 8.5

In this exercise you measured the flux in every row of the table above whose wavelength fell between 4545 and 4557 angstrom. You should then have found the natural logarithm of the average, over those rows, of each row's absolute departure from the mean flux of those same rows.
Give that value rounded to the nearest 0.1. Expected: -1.3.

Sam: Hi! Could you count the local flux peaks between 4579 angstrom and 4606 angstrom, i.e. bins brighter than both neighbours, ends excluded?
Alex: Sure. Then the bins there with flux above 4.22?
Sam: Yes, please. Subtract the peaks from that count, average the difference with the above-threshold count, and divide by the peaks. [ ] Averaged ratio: 2.2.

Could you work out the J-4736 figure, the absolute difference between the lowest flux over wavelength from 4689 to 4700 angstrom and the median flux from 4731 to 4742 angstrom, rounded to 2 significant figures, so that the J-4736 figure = 0.30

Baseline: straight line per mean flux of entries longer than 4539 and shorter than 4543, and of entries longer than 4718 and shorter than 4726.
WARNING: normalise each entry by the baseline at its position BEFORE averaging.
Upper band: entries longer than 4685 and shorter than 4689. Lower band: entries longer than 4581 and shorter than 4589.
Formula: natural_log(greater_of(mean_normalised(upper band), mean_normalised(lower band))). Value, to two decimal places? 0.00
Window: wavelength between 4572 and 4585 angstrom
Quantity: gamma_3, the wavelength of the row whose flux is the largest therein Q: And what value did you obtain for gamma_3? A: 4575.37 angstrom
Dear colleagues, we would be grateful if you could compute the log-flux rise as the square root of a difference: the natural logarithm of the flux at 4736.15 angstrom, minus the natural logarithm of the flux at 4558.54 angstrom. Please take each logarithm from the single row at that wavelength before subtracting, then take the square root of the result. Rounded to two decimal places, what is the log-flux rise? 0.39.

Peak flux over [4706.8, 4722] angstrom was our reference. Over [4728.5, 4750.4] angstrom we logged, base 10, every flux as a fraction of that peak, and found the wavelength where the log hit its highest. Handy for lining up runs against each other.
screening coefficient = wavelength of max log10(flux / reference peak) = 4736.15 angstrom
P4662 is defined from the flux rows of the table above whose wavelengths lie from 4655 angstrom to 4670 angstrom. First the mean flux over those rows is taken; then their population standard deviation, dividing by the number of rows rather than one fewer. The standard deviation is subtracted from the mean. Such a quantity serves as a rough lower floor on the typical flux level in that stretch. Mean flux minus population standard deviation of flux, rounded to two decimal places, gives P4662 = 3.79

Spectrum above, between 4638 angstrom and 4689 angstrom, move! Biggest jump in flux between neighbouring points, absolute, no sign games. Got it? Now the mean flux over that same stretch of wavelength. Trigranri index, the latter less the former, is 3.23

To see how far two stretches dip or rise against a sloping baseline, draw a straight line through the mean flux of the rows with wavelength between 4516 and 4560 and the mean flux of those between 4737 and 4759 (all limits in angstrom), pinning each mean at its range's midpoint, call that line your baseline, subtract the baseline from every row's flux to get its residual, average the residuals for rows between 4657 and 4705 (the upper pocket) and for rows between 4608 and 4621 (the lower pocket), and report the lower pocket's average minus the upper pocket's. 0.5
